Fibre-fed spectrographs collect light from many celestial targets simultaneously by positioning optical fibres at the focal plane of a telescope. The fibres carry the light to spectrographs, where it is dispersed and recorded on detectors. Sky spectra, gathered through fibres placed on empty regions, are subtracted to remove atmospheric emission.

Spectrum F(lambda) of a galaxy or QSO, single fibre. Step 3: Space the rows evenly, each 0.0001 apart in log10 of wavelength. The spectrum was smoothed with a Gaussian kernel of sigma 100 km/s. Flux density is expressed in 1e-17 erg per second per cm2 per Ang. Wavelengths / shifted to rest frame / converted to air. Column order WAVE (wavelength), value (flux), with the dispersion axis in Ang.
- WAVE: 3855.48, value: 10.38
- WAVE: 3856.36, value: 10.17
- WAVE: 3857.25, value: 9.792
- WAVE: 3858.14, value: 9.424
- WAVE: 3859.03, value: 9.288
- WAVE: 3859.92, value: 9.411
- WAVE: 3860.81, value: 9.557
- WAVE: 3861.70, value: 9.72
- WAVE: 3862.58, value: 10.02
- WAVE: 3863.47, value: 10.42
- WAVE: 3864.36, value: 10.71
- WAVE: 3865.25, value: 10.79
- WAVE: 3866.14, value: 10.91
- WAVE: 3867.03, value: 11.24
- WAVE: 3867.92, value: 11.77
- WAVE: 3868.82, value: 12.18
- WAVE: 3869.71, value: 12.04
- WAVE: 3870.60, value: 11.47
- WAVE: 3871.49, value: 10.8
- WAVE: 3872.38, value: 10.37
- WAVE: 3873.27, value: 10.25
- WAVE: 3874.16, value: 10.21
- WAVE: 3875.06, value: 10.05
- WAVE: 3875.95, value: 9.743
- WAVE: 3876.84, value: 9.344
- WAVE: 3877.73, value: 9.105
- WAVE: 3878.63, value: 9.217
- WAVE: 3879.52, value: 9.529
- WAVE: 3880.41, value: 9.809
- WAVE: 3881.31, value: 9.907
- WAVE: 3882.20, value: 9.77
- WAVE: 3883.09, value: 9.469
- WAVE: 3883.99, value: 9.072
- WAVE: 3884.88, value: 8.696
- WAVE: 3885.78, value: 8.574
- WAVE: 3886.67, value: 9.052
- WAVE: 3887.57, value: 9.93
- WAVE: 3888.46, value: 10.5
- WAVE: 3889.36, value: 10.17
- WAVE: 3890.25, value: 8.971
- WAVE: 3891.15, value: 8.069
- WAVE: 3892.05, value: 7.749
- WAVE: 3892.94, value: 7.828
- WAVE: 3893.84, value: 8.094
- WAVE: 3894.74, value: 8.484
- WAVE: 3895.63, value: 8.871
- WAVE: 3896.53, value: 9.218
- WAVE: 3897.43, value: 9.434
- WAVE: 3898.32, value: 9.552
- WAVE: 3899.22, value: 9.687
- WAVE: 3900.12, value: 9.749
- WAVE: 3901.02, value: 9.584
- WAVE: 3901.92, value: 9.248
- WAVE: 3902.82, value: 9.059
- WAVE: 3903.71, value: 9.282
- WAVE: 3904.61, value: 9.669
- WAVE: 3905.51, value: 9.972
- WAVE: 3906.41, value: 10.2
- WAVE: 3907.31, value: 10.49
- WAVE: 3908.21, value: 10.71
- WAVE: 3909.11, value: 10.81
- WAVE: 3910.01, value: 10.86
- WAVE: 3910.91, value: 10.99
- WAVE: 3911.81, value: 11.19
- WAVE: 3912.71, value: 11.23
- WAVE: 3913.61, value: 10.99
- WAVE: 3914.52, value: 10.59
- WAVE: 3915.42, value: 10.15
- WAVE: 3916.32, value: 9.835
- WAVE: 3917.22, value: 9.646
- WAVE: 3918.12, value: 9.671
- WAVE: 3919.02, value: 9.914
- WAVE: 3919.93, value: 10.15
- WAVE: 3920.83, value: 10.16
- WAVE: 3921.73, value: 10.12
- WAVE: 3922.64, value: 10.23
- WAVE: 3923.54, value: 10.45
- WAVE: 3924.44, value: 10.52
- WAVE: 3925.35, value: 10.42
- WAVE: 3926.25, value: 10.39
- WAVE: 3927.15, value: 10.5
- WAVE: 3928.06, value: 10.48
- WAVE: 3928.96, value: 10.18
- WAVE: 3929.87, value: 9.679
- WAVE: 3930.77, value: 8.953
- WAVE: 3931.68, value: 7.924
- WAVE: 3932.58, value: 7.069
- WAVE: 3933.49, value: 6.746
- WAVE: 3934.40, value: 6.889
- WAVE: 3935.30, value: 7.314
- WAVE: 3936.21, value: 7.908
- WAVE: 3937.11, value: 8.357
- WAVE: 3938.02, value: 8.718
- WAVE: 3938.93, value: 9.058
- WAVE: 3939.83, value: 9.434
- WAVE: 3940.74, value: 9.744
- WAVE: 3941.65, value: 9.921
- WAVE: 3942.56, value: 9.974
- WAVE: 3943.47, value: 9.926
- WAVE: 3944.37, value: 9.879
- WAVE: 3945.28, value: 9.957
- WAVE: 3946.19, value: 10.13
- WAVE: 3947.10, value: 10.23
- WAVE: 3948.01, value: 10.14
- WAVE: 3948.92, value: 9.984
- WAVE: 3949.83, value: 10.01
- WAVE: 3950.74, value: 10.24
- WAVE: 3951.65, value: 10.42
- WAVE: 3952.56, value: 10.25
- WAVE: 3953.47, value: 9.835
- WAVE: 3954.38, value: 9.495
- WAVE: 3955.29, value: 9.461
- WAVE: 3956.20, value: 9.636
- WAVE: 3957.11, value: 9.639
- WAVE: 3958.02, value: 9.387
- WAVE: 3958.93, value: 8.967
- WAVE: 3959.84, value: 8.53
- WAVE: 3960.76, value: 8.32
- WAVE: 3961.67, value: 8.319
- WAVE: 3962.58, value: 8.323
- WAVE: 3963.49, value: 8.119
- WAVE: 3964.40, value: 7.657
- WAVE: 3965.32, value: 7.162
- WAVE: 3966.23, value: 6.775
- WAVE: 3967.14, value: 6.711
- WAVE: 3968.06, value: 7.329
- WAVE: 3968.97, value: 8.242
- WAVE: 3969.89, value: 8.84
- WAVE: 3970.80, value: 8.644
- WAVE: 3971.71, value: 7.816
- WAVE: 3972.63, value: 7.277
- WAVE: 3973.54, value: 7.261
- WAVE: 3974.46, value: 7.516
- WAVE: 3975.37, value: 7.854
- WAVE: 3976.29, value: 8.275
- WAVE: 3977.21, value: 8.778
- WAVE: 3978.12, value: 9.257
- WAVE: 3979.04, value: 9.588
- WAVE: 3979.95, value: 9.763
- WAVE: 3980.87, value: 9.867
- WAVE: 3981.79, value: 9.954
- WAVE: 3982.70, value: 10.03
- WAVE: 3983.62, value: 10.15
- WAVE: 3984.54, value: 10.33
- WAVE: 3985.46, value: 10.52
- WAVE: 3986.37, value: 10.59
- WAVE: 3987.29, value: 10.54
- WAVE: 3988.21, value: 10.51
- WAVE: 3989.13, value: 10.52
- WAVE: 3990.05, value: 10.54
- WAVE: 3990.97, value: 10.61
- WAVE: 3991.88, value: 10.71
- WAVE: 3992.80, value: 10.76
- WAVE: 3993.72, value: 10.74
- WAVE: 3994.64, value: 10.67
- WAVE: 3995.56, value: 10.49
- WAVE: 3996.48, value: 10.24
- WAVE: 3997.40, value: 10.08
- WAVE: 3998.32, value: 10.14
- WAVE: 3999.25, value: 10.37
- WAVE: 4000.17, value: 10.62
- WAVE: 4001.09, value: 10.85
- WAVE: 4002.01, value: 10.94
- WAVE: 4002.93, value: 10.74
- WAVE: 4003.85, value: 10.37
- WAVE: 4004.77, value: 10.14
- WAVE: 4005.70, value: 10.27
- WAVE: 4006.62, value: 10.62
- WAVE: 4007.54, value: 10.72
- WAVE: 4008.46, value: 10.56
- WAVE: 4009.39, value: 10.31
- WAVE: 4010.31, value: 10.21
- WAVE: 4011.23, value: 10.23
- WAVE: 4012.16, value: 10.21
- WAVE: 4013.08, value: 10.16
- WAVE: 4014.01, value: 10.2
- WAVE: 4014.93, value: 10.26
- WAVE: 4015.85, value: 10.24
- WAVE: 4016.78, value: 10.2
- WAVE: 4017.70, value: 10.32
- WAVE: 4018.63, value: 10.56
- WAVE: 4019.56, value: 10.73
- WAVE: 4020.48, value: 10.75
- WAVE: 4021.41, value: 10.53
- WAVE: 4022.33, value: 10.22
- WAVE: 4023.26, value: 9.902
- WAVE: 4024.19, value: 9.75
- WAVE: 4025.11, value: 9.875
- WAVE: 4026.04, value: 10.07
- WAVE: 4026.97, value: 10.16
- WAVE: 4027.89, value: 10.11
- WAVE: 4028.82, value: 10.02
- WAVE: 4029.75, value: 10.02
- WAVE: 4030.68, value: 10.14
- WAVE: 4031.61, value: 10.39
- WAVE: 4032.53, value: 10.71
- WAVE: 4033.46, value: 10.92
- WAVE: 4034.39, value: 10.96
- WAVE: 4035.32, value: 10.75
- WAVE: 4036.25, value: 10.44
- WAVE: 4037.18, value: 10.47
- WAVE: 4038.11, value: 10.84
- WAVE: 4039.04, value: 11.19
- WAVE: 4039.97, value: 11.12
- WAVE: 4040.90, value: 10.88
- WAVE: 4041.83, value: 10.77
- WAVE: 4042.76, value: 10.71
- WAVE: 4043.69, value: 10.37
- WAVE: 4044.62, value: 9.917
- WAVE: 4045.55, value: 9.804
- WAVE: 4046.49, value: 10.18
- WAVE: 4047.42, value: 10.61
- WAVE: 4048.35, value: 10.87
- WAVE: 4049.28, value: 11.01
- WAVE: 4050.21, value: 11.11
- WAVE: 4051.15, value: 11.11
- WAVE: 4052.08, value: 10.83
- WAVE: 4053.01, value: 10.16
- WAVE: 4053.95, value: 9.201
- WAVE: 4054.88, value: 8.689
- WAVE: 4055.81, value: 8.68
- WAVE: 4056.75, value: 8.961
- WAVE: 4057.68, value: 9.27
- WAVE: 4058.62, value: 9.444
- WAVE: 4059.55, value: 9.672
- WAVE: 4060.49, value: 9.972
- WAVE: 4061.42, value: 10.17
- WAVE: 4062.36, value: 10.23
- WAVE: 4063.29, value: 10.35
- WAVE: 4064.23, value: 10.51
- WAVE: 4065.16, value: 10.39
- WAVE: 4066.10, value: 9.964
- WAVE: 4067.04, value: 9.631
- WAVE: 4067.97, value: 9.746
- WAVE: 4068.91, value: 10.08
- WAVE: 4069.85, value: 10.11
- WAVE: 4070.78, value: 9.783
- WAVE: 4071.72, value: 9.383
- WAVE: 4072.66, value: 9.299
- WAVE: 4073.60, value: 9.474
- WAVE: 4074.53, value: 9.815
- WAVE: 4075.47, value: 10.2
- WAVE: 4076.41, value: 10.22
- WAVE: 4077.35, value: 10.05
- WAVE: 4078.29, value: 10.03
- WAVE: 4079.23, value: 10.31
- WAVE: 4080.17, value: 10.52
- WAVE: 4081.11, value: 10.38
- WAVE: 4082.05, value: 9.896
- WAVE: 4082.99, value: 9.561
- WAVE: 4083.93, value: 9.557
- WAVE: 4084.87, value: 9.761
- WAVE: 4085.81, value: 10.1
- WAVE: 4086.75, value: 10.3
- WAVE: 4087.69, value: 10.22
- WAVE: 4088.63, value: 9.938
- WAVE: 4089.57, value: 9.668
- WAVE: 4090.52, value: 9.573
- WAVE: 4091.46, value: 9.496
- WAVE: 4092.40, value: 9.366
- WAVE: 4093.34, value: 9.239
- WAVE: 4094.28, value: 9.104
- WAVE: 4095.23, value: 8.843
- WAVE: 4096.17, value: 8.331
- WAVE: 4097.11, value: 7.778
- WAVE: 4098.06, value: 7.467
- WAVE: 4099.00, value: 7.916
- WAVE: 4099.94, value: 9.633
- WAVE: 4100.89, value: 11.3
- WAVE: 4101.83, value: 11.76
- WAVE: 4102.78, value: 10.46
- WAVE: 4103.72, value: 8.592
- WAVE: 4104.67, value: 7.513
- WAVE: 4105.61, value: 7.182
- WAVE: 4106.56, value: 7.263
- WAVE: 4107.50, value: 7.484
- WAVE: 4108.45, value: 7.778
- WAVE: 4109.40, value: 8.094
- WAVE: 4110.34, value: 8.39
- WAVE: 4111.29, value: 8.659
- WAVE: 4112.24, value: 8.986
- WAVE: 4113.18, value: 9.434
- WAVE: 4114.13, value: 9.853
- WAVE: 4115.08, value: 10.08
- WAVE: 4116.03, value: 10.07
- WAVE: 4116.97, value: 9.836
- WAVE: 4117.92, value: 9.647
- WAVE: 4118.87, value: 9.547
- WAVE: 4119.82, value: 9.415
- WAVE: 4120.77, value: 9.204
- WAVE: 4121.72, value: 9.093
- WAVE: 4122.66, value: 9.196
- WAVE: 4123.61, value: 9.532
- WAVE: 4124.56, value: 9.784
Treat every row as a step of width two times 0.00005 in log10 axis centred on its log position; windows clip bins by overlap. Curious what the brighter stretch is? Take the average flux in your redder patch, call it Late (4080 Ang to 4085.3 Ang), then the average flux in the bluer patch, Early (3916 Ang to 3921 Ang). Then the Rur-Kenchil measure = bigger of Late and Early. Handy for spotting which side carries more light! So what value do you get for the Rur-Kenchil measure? 9.9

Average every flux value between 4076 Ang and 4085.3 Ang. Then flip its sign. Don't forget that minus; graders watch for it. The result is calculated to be -10.0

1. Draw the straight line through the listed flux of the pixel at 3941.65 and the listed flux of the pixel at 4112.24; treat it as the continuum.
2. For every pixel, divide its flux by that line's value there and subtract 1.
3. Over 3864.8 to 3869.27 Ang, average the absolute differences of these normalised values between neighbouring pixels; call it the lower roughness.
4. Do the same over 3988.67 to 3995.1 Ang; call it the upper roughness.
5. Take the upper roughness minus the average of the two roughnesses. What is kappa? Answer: -0.014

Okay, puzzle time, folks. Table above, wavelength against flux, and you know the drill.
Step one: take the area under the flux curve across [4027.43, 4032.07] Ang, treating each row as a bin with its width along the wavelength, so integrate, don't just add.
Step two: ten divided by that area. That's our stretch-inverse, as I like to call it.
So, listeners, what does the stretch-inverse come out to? 0.213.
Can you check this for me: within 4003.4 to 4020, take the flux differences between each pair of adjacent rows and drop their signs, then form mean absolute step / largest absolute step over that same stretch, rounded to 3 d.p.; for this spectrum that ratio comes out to 0.353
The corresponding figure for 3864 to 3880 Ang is 0.436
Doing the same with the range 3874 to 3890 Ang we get 0.368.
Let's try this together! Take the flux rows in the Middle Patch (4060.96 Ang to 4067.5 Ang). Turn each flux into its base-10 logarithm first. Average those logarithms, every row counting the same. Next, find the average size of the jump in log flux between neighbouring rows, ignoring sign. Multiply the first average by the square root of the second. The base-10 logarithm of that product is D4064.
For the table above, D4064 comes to -1.03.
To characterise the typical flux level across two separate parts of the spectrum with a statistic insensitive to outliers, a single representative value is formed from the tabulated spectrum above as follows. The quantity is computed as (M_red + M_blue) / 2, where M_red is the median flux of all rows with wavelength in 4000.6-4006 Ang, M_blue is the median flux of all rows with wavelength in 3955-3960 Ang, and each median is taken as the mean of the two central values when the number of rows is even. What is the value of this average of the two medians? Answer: 10.0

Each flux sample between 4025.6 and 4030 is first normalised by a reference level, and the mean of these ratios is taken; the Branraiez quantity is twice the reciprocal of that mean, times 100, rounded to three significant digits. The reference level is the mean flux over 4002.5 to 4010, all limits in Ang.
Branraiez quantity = 208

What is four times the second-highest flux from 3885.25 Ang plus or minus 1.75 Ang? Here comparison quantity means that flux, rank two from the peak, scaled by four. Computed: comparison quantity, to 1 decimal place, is 36.2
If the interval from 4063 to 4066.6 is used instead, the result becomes 41.6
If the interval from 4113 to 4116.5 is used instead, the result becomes 40.3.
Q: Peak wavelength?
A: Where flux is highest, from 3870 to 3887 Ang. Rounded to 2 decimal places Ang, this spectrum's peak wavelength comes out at 3870.60 Ang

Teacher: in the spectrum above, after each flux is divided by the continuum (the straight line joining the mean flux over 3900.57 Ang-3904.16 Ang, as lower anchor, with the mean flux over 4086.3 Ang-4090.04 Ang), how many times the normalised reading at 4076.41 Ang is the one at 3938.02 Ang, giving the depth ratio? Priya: 0.90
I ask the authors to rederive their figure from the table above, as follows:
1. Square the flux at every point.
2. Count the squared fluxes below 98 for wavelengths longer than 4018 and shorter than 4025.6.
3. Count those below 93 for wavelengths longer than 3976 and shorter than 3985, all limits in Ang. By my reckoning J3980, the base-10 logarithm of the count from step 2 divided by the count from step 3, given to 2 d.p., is -0.30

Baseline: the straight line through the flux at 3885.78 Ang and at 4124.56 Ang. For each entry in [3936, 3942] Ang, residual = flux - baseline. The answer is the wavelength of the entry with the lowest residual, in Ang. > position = 3936.21 Ang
